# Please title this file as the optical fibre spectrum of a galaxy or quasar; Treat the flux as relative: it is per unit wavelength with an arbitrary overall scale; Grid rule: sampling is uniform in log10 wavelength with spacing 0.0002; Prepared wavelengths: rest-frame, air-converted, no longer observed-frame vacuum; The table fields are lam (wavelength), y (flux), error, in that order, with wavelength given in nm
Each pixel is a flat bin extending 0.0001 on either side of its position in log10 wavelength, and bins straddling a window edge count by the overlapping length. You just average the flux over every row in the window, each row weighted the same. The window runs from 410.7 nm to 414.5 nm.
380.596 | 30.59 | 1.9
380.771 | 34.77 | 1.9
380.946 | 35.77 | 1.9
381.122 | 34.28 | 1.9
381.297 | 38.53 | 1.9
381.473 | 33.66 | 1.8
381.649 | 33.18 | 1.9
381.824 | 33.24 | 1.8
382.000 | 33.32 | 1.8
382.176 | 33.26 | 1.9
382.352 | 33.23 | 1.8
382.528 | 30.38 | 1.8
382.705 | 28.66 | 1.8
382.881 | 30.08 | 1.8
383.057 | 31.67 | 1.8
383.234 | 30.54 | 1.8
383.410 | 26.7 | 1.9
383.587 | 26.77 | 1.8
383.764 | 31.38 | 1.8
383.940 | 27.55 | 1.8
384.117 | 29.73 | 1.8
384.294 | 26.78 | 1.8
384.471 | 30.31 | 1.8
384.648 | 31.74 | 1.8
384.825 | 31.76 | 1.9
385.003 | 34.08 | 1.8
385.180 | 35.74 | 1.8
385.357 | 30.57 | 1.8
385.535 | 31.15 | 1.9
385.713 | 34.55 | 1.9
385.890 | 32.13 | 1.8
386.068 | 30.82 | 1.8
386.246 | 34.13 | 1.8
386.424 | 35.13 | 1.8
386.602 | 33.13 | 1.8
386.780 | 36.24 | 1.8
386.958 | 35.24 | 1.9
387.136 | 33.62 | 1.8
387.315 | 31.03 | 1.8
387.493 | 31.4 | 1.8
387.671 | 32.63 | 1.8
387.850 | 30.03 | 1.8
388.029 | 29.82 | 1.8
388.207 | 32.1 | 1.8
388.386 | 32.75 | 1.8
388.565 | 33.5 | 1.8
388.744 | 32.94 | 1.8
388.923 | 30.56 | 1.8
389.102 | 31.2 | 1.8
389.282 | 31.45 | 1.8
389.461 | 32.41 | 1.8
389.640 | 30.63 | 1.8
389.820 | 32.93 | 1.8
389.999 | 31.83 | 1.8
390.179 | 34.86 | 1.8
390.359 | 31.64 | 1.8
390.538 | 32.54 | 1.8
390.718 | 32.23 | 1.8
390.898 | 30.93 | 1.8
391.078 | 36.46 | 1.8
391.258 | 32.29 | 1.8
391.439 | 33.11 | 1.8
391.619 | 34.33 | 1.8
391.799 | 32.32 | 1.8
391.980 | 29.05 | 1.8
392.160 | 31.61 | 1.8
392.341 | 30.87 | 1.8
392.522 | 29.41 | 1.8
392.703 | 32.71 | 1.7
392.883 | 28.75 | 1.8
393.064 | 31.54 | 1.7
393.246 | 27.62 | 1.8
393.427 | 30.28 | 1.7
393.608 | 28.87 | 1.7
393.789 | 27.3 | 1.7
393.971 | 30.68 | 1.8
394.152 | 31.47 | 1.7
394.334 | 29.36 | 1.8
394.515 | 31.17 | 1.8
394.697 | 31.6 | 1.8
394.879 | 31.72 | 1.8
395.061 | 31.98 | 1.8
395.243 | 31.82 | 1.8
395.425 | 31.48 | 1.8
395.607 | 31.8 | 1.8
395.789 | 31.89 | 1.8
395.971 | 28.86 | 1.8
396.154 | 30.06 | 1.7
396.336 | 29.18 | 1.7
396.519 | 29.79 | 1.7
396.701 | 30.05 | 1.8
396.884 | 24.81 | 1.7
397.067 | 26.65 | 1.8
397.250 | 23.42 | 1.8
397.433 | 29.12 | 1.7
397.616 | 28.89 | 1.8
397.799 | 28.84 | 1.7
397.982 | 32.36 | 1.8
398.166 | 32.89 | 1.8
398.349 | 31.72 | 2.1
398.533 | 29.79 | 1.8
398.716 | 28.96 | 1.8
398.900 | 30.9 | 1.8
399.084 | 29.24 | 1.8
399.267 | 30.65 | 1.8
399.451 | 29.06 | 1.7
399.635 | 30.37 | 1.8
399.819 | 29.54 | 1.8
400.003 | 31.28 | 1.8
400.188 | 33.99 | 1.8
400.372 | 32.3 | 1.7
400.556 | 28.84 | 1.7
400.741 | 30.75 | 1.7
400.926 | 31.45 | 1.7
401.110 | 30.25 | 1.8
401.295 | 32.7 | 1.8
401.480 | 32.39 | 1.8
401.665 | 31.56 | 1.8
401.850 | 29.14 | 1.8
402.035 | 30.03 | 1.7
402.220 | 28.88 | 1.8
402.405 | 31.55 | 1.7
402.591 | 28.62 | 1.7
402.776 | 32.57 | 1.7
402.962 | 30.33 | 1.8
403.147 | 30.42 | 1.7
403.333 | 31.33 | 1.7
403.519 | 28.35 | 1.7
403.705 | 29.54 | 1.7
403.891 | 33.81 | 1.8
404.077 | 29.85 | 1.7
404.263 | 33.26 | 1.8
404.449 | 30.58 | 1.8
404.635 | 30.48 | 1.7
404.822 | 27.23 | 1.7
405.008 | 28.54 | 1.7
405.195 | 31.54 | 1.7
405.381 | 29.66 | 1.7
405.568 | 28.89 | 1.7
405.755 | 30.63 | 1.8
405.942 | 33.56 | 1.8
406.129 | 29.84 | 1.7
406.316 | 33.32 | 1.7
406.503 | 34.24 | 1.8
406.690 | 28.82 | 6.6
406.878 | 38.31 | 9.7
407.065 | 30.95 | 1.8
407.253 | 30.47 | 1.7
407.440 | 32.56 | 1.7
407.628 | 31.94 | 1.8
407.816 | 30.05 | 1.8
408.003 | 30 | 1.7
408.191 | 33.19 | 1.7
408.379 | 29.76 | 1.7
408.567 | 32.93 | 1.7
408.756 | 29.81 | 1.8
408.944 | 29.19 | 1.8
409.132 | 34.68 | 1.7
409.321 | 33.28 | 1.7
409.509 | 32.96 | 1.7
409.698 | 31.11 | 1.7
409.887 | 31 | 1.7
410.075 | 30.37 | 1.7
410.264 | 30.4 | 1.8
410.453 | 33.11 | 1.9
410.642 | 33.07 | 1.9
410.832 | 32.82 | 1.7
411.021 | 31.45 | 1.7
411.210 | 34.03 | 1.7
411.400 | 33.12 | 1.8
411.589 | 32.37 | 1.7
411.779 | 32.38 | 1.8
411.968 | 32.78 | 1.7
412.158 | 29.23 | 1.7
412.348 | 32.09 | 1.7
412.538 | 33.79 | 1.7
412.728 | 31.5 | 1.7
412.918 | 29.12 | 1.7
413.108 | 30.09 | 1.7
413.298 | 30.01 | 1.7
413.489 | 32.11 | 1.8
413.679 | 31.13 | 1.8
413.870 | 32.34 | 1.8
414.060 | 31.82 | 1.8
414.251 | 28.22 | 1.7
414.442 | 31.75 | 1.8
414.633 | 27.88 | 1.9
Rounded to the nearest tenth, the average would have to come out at 31.6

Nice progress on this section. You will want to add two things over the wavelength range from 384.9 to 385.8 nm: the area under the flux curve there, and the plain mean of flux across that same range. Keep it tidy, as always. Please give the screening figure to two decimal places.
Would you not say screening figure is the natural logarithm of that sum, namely 4.14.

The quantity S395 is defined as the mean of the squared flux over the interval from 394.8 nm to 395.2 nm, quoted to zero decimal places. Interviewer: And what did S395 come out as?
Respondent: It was 1014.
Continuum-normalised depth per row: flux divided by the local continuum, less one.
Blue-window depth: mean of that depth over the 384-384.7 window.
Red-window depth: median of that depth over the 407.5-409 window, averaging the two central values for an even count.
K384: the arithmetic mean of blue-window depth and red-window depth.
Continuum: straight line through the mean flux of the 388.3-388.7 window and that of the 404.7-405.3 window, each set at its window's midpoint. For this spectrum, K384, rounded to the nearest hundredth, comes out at -0.04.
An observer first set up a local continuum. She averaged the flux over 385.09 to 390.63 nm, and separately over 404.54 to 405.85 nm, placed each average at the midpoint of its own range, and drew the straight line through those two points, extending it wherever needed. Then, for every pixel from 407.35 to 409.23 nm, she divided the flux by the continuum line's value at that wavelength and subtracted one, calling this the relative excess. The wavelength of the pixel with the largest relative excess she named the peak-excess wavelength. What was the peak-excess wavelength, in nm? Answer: 409.132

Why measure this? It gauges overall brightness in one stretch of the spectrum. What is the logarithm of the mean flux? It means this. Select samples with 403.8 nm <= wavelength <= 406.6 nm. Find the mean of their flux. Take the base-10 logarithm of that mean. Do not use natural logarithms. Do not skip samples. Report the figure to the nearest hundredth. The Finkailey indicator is 1.49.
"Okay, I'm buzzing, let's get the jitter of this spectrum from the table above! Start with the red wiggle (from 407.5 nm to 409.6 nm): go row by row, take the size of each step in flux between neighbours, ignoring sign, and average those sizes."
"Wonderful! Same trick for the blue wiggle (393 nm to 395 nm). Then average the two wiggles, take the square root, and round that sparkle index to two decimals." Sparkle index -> 1.43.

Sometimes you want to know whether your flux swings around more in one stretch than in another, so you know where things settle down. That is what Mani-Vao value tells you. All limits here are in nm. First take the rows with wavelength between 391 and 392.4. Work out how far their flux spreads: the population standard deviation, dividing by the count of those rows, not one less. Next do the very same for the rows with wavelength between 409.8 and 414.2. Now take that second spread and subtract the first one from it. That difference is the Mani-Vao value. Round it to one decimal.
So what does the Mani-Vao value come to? -0.7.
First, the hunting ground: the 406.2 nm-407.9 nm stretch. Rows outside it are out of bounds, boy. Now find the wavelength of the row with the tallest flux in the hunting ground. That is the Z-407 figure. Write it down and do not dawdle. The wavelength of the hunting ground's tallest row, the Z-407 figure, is 406.878 nm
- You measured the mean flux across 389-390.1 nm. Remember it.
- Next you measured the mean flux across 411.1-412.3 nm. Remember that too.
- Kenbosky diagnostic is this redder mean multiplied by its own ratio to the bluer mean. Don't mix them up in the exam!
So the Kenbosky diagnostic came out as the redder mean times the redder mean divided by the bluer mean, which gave 32.9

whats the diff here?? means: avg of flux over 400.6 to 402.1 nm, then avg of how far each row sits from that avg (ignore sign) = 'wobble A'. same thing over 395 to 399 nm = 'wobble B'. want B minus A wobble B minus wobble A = 0.77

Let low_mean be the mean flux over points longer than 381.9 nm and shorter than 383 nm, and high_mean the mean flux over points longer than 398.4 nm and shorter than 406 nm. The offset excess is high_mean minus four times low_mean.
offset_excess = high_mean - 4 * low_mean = -95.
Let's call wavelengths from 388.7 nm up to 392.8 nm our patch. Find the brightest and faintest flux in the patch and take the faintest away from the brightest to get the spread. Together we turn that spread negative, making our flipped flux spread -7.4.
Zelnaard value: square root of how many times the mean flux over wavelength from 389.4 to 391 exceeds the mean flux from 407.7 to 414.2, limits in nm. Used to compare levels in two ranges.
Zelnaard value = 1.01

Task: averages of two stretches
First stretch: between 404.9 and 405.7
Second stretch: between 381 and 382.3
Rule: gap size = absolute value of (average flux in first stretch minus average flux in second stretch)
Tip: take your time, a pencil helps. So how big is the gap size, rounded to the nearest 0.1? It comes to 4.6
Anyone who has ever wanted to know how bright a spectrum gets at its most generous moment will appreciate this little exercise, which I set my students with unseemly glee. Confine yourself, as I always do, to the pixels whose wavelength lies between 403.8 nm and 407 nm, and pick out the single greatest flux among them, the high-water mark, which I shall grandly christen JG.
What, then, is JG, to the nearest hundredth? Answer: 38.31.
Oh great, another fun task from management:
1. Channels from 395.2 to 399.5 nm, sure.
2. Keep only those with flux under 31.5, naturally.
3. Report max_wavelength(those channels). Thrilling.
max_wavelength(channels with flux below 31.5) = 399.451 nm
